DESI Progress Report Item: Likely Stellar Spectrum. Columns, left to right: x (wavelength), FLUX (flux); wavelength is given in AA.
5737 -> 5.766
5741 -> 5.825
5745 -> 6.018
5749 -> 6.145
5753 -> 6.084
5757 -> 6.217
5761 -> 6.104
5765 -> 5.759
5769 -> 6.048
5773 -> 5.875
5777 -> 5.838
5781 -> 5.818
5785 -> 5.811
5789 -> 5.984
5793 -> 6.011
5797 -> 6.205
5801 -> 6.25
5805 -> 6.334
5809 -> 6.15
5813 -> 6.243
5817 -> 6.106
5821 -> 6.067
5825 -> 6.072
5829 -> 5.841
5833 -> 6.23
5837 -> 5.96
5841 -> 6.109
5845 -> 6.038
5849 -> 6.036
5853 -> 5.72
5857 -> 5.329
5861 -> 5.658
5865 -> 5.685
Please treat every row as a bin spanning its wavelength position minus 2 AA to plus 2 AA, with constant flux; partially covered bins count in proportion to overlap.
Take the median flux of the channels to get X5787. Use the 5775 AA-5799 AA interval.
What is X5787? 5.91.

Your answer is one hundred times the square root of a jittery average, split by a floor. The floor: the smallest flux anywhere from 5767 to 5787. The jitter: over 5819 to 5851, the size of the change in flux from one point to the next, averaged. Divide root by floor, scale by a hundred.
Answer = 6.9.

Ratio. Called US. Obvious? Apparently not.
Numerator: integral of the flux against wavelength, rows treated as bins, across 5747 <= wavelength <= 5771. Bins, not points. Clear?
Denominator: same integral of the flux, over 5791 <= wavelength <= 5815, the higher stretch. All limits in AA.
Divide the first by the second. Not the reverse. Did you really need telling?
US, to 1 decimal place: 1.0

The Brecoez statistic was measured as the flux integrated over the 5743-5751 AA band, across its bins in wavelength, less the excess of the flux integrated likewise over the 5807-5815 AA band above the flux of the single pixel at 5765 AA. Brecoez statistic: 4.8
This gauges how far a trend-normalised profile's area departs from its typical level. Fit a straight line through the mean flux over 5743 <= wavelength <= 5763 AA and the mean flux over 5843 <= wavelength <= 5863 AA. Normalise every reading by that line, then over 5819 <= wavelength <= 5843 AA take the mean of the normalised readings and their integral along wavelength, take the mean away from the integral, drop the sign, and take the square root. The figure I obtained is 4.88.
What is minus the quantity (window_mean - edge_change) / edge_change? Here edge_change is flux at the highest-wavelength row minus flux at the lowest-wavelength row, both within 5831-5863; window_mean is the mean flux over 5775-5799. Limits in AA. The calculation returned 11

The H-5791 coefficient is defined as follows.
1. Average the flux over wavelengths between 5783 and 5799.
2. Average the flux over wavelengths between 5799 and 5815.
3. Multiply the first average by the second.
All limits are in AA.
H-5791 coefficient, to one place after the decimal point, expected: 37.5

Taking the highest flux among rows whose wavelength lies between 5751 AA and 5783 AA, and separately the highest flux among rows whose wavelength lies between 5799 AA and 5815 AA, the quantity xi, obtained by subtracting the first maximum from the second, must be 0.12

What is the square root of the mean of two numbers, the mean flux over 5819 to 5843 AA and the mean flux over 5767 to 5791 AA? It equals 2.44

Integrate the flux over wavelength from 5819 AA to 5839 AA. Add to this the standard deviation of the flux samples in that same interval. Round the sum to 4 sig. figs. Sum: 120.8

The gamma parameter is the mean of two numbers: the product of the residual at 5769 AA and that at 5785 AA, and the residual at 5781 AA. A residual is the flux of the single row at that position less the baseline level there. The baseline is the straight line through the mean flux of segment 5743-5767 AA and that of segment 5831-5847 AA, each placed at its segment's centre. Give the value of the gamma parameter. -0.12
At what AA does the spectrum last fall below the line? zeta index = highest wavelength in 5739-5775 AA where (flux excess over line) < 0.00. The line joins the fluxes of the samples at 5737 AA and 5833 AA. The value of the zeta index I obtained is 5773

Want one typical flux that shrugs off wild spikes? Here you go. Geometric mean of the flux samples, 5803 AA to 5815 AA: 6.24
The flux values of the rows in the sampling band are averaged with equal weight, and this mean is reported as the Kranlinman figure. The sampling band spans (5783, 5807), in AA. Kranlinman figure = 6.10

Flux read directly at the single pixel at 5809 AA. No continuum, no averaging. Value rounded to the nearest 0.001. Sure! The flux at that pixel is 6.150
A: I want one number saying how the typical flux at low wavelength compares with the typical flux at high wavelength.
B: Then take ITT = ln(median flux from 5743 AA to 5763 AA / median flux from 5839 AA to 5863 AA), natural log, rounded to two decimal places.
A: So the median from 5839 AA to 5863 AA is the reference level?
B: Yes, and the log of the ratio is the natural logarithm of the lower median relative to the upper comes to 0.04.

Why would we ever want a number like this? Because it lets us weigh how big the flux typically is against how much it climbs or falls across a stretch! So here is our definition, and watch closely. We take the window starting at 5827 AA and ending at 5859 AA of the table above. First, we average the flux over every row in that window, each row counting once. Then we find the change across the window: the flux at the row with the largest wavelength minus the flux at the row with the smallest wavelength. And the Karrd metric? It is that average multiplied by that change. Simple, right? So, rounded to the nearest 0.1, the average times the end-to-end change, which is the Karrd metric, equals -3.0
